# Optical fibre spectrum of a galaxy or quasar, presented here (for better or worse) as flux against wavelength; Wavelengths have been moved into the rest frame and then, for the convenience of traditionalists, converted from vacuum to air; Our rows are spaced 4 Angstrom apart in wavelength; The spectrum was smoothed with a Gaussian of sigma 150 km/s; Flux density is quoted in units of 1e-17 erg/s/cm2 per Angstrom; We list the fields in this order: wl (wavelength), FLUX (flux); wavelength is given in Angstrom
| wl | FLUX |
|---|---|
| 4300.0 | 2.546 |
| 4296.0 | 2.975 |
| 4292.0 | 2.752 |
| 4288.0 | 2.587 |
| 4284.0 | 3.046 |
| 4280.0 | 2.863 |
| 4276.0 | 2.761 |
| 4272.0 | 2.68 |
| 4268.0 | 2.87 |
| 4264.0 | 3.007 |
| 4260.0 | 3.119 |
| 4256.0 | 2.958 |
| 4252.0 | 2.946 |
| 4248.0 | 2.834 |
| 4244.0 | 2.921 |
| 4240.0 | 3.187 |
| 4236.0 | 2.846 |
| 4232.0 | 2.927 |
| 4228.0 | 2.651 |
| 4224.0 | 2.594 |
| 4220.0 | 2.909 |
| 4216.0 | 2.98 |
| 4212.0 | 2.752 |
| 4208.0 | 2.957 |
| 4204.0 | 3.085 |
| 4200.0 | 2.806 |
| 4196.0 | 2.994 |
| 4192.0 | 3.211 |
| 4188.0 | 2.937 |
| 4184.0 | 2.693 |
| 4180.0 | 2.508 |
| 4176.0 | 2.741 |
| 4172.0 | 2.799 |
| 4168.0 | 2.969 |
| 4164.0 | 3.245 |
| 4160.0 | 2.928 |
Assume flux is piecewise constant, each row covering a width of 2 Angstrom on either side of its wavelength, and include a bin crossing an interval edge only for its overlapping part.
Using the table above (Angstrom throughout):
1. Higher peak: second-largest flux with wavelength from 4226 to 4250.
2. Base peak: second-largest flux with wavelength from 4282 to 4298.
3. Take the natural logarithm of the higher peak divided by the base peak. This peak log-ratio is -0.016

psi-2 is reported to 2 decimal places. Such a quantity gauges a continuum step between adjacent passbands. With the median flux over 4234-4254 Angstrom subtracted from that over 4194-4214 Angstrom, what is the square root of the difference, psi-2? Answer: 0.19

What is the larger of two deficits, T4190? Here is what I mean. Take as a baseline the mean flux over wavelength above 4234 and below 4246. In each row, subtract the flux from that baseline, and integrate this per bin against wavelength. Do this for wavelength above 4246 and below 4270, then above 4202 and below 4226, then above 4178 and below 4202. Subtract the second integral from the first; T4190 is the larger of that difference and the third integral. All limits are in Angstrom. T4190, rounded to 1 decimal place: 3.0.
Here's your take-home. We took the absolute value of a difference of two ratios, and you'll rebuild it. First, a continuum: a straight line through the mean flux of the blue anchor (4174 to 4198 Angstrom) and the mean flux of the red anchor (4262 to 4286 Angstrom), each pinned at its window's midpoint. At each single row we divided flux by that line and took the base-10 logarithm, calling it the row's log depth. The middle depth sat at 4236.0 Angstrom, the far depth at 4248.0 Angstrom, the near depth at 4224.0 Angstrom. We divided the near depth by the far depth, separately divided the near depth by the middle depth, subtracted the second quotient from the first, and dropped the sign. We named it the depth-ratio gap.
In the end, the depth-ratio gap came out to 9.4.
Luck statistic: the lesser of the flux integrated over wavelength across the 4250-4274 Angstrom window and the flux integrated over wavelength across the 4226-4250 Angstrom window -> 69.5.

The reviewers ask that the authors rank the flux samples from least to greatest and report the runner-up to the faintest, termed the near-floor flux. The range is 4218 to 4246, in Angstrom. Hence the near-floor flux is 2.651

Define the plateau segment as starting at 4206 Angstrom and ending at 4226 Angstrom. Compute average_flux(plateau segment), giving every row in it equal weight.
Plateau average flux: 2.84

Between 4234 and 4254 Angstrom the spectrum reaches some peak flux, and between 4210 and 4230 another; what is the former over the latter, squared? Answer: 1.14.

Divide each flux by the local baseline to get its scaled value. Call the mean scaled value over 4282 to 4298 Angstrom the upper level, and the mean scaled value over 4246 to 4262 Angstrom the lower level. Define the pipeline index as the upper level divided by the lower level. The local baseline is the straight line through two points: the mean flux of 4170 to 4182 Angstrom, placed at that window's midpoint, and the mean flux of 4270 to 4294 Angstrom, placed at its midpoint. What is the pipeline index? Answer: 0.95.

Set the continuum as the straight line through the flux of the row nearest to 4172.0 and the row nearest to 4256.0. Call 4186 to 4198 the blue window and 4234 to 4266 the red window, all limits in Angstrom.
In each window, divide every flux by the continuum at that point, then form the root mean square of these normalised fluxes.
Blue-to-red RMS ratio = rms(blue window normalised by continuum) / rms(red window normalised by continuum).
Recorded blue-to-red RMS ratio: 1.06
